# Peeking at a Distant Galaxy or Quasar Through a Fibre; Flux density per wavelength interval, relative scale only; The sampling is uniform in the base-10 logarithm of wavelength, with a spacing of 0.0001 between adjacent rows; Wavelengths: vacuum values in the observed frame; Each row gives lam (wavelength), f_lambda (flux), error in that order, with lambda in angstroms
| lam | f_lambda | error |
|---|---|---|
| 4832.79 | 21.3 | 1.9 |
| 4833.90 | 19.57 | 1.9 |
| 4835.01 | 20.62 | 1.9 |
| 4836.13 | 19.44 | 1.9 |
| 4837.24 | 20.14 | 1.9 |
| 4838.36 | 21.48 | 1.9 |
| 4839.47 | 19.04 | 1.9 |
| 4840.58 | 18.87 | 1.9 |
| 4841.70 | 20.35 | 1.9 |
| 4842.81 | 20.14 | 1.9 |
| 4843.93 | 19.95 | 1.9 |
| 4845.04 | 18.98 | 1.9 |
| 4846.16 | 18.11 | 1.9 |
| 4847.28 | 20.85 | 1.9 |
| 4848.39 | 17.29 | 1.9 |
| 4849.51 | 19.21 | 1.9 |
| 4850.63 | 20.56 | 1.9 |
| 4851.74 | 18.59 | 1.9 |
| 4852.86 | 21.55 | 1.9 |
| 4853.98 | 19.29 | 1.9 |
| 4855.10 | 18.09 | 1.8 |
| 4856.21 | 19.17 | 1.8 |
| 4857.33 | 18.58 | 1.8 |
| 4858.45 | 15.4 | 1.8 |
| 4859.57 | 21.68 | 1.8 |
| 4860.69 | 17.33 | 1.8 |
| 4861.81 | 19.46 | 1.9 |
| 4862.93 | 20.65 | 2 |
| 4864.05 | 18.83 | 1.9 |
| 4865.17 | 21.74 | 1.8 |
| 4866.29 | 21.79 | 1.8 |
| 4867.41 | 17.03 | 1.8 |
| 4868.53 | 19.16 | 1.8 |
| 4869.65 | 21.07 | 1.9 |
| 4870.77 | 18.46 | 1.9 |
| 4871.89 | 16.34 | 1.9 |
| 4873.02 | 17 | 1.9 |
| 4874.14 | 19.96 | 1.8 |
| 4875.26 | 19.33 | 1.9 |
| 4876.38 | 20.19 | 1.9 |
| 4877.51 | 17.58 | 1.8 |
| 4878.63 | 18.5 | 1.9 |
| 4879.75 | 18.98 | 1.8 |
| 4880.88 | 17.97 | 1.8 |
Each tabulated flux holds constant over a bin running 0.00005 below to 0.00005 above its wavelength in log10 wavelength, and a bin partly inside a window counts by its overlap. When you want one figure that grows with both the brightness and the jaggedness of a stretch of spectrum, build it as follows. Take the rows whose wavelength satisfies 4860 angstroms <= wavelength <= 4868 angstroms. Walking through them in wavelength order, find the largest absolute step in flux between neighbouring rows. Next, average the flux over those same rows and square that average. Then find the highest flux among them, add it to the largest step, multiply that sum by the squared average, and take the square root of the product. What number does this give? 101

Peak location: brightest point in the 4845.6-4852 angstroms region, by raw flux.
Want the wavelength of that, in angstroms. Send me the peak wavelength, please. 4847.28 angstroms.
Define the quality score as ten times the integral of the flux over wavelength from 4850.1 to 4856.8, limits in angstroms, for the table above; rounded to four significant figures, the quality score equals 1310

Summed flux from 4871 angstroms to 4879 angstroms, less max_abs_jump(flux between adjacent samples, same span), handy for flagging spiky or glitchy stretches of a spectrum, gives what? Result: 126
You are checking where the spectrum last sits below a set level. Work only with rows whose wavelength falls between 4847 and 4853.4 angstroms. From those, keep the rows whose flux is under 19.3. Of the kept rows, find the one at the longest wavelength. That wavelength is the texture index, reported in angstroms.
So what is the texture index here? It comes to 4851.74 angstroms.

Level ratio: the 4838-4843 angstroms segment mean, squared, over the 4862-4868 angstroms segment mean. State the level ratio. 19.9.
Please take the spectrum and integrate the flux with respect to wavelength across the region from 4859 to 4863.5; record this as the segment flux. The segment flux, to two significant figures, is 89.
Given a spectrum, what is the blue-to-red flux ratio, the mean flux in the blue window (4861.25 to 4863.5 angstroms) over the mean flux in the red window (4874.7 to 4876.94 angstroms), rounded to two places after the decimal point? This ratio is 1.01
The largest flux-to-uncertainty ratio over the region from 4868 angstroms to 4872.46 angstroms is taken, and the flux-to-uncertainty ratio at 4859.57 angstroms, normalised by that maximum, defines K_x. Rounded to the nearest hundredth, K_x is 1.09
